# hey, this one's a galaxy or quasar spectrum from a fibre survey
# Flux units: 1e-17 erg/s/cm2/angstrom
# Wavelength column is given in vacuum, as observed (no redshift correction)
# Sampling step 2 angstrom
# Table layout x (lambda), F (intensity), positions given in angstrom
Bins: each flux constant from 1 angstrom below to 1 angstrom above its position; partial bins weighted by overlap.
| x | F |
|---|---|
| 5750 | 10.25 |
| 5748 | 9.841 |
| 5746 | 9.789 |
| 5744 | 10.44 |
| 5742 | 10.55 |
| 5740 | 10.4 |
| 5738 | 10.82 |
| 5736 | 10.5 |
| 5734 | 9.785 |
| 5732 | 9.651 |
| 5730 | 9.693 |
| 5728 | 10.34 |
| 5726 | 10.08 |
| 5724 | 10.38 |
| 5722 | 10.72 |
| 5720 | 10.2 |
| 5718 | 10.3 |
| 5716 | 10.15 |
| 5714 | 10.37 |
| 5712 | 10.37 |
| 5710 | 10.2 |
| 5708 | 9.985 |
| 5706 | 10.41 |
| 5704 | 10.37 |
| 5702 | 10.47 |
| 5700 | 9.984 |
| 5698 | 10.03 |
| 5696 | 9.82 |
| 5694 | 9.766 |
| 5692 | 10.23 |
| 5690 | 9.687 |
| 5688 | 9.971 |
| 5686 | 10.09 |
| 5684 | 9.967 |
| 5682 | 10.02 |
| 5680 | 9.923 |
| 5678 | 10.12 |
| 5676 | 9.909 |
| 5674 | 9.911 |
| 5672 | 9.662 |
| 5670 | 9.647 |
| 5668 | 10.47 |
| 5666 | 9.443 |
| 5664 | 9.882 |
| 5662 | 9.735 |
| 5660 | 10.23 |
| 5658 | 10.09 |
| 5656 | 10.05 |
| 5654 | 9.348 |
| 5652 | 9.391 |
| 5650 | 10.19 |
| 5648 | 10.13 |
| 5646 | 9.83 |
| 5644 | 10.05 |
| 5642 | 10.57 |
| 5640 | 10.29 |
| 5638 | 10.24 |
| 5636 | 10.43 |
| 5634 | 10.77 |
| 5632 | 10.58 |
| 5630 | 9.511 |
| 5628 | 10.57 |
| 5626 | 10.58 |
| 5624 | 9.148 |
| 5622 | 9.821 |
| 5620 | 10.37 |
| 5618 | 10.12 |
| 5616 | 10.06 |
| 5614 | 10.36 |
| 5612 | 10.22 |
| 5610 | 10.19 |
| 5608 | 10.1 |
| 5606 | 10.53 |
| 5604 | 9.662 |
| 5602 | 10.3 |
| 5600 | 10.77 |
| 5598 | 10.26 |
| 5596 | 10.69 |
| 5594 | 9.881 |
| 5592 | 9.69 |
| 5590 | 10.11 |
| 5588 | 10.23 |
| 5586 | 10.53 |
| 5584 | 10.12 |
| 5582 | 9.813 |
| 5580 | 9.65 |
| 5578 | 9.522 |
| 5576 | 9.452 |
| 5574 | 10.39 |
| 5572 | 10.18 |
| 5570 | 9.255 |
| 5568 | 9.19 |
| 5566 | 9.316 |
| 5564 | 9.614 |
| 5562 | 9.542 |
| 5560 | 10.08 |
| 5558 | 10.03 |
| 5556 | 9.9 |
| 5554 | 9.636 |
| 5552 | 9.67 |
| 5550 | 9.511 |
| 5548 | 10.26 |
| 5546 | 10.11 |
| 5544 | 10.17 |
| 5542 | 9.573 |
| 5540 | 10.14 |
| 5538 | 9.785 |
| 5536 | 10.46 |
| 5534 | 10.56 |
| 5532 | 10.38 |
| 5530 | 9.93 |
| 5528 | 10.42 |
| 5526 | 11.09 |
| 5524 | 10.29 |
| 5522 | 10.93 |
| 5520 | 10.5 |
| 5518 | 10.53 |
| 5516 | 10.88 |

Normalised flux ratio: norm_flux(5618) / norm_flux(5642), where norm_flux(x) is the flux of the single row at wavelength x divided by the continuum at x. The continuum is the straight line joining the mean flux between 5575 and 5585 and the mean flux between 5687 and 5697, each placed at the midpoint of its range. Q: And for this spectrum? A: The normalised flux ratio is 0.96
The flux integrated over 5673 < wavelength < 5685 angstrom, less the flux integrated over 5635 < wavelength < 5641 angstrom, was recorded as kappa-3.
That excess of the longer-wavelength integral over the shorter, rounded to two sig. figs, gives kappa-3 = 58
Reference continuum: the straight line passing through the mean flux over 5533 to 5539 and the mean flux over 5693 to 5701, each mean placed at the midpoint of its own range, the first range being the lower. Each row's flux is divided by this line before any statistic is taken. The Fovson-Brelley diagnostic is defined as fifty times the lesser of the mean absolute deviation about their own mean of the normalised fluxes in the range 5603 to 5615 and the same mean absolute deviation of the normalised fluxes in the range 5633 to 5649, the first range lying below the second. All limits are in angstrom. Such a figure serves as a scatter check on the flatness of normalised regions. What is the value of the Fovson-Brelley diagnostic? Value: 1.00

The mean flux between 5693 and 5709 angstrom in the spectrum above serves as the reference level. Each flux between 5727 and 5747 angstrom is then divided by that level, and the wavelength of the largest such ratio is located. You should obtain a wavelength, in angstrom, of 5738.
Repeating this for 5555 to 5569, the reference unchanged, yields 5560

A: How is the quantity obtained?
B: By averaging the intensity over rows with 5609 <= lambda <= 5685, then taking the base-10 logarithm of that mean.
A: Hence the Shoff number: 1.00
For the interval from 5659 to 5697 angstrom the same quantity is 1.00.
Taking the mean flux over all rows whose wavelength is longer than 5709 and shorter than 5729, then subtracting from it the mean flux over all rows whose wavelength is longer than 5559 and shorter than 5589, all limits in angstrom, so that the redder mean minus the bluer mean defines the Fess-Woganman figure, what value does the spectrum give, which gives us 0.52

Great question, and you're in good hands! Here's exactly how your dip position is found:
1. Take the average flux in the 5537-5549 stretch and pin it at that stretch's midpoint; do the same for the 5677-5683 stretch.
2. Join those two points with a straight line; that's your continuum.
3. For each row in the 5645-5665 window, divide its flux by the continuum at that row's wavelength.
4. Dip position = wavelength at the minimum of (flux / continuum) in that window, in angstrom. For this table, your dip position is 5654 angstrom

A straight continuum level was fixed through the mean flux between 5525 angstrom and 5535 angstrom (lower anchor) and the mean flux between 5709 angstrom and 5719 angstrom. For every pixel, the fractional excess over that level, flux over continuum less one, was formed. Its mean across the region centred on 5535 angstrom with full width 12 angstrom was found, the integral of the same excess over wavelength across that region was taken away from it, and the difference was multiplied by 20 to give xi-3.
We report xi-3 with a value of 5.5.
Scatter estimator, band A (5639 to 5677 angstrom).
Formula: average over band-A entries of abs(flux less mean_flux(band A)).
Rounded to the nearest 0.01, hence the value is 0.28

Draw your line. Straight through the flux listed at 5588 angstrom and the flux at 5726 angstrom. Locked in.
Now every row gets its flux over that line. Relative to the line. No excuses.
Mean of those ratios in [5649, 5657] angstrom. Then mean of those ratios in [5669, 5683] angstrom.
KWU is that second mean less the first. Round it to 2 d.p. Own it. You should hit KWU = 0.02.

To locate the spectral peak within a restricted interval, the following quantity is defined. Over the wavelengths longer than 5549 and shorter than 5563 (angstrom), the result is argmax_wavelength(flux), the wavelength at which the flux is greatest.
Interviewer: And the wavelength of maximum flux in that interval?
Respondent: 5560 angstrom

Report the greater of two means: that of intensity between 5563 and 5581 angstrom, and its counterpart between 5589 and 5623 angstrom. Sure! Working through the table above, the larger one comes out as 10.2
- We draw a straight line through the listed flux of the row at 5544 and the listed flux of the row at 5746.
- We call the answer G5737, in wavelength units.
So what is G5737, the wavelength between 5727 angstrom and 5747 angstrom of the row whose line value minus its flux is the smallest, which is 5738 angstrom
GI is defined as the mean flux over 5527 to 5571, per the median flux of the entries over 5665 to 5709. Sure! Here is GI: 0.99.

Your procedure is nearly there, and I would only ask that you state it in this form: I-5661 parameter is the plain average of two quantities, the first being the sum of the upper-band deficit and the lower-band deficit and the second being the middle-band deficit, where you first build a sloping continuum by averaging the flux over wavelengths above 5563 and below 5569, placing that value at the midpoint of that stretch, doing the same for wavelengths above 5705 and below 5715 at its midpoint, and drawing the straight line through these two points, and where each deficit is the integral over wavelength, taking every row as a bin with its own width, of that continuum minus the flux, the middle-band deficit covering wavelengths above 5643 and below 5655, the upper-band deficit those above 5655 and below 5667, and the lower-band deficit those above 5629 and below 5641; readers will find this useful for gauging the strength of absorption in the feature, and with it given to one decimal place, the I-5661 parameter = -2.3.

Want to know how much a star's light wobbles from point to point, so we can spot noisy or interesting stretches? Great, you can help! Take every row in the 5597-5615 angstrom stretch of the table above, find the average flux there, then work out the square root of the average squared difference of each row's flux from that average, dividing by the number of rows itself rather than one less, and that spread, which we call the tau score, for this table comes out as 0.29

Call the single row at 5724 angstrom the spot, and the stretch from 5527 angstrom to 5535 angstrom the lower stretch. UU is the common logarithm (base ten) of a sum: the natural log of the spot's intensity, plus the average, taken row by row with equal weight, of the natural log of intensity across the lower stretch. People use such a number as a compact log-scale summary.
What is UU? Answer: 0.670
